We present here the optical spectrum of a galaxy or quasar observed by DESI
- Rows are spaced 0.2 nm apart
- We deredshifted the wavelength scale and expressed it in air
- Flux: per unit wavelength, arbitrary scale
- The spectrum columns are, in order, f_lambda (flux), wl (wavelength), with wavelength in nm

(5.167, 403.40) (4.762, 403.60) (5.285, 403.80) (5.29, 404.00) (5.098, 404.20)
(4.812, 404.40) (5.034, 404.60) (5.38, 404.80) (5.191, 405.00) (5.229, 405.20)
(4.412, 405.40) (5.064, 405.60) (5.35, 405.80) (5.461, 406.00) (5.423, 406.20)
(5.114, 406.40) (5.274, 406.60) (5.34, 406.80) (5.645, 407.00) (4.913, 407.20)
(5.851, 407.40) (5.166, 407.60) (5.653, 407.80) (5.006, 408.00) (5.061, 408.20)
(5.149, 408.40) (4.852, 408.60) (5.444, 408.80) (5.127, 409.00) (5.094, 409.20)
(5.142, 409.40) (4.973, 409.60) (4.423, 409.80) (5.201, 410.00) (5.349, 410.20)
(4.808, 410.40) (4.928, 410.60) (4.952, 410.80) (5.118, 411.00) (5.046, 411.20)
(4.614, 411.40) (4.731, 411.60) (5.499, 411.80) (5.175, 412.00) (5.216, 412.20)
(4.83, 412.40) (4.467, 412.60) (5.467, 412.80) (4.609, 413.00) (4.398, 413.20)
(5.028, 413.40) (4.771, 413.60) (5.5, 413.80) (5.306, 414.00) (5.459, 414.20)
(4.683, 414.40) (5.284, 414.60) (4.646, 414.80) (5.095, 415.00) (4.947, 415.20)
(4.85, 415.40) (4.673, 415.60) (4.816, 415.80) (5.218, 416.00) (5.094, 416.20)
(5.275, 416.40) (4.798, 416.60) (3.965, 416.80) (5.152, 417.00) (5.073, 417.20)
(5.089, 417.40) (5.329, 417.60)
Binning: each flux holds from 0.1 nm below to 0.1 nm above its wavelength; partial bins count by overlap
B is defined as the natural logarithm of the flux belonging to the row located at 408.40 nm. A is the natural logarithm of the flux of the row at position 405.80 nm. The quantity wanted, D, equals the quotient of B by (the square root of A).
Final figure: 1.27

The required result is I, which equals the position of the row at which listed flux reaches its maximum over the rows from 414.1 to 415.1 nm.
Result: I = 414.20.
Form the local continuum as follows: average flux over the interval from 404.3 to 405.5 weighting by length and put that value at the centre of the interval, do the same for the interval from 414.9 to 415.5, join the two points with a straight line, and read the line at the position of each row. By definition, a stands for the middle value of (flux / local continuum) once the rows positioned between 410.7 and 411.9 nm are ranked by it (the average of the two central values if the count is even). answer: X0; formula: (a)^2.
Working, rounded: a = 1.00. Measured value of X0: 1.01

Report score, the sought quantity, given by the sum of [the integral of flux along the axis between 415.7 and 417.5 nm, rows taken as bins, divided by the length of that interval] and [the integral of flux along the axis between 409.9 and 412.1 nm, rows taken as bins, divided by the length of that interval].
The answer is 10.0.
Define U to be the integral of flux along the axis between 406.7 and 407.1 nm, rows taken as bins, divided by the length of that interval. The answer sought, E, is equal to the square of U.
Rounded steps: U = 5.49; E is 30.2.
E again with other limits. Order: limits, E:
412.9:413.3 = 20.3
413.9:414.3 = 29.0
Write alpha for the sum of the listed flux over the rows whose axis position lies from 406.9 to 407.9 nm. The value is 27.2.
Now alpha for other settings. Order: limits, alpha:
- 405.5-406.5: 26.4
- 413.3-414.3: 26.1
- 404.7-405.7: 25.3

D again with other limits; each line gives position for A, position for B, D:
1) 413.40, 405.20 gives 1.30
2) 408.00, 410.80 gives 1.26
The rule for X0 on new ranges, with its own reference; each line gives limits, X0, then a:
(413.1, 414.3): 1.08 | 1.04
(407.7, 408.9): 1.04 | 1.02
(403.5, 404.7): 1.02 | 1.01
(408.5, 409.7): 1.05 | 1.02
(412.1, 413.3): 0.90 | 0.95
